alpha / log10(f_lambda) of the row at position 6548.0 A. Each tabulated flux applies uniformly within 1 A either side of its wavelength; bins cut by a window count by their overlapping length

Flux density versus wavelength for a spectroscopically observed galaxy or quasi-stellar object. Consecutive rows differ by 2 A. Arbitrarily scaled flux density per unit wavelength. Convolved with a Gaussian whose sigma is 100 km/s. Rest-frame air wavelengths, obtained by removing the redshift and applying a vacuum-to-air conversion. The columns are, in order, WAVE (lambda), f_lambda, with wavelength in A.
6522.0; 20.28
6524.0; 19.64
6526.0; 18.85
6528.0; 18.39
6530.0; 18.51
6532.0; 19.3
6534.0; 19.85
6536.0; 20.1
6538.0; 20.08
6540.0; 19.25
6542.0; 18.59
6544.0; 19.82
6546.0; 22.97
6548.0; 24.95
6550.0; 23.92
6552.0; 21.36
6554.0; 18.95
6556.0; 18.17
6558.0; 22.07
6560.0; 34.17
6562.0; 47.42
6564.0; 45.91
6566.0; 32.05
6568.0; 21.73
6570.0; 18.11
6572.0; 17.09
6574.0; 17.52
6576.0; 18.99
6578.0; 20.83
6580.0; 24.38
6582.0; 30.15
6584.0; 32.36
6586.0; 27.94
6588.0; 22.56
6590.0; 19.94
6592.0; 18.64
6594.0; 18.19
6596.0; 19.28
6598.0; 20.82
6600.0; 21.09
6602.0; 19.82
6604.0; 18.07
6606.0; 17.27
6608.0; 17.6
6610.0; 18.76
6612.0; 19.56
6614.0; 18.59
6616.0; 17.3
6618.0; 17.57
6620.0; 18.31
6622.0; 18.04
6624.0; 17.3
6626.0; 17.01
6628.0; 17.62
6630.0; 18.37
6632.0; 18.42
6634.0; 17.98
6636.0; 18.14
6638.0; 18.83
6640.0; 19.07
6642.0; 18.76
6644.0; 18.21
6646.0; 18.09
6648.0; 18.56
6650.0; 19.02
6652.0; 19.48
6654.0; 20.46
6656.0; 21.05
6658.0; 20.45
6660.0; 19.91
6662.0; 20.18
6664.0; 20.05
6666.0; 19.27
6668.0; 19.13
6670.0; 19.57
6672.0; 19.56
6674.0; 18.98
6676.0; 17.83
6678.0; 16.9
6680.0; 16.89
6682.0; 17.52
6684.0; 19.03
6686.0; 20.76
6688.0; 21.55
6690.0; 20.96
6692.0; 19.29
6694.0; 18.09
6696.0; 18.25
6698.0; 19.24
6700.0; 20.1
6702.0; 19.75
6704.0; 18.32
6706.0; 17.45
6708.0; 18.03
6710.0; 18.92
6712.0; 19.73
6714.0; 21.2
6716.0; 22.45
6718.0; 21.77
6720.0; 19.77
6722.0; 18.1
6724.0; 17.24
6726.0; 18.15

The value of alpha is 1.40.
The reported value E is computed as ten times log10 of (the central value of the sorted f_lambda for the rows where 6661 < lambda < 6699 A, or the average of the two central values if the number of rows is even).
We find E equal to 12.8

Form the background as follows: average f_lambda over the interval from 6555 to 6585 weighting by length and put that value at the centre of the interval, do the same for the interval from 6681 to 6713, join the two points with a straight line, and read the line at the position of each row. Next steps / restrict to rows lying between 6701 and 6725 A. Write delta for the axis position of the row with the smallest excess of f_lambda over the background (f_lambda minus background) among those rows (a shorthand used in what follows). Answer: 6706.0 A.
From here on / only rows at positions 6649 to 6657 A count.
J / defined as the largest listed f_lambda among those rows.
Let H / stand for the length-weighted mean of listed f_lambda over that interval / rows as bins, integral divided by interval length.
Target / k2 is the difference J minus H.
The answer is 1.0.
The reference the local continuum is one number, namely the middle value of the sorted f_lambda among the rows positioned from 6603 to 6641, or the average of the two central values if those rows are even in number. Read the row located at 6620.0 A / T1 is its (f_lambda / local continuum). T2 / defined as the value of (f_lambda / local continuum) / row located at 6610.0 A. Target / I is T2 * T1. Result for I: 1.05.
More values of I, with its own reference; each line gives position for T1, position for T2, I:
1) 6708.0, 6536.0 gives 1.11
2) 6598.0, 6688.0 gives 1.37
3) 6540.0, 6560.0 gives 2.01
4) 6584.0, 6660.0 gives 1.97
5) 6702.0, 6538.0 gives 1.21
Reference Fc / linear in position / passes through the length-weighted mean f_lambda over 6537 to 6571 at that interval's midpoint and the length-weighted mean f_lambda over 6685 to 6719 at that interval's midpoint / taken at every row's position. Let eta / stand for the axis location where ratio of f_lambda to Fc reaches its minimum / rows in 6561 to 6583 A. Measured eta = 6572.0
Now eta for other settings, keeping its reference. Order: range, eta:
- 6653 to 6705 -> 6678.0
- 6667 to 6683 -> 6678.0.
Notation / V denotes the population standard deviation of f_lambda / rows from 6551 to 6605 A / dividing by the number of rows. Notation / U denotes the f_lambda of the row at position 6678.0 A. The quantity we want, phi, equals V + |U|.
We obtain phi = 24.9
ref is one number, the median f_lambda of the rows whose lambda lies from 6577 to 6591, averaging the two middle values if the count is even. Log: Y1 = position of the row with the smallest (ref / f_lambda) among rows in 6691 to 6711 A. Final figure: 6700.0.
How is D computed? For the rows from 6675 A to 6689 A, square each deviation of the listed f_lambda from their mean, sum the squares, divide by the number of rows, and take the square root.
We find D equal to 1.7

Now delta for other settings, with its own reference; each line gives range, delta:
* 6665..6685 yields 6678.0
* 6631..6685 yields 6634.0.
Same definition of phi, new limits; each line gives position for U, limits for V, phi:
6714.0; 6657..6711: 22.4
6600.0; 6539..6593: 29.0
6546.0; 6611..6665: 24.0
